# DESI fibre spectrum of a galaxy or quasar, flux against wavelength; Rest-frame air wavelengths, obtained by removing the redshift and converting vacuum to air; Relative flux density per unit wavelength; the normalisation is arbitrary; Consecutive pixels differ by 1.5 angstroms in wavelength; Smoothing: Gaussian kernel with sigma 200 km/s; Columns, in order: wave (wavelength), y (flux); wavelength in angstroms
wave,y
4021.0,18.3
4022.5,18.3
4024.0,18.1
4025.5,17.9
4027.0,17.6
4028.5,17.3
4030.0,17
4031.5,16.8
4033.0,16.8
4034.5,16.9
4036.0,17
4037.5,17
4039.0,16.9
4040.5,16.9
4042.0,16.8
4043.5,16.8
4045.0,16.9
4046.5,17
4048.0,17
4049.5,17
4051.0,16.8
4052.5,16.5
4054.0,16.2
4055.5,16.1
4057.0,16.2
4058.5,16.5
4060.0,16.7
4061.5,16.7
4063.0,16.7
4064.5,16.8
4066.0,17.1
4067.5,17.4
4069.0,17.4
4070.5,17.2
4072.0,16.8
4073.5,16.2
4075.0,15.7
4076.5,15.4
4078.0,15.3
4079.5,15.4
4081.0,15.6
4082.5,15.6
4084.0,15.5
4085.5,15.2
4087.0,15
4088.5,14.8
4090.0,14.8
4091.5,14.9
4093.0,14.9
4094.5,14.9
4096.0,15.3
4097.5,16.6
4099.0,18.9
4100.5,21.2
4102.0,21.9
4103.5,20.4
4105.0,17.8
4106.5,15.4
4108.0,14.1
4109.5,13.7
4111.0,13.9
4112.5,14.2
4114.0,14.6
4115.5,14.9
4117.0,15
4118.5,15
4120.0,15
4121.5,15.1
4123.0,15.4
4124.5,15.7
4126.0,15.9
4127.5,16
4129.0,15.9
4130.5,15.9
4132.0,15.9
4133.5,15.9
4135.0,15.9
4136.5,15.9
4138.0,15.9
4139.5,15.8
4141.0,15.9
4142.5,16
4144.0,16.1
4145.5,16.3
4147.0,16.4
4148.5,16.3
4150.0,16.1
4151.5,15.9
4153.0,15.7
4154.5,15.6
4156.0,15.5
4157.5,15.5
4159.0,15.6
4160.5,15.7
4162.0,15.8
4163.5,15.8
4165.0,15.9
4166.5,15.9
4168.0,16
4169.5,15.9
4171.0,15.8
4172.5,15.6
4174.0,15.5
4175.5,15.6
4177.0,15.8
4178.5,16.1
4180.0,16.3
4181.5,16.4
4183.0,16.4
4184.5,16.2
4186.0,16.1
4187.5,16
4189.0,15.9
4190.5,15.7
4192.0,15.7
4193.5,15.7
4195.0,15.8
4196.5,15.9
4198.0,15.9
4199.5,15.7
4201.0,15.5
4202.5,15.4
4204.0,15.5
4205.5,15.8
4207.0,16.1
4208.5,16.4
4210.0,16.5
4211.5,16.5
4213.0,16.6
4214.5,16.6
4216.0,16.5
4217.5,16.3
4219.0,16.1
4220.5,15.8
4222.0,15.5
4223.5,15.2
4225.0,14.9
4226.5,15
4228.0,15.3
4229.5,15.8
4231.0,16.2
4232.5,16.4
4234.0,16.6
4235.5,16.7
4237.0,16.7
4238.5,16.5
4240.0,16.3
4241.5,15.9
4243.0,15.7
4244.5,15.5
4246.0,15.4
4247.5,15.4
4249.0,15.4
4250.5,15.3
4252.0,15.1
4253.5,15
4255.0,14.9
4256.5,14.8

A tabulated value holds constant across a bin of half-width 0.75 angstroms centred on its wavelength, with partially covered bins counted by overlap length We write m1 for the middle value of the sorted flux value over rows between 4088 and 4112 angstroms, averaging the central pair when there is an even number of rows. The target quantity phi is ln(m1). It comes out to 2.71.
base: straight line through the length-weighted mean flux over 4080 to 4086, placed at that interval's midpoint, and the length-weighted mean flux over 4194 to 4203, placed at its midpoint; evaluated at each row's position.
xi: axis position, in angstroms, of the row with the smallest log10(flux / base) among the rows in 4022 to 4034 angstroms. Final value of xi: 4033.0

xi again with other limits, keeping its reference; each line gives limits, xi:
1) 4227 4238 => 4228.0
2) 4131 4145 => 4139.5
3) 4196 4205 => 4202.5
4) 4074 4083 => 4078.0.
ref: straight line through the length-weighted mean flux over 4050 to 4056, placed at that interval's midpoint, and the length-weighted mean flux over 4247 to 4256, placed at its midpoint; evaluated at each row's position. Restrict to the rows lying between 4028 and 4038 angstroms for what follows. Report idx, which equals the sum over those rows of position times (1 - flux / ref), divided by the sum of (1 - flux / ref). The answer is 4032.7 angstroms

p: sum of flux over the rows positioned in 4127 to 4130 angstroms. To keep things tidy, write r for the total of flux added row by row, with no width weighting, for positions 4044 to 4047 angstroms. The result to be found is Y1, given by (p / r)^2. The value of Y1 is 0.89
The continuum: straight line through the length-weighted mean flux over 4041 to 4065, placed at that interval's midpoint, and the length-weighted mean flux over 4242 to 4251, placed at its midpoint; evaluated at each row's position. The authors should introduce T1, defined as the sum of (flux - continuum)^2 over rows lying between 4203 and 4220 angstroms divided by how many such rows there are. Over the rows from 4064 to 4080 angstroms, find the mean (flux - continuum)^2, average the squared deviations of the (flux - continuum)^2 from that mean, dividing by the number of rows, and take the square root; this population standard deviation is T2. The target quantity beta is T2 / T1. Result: 1.0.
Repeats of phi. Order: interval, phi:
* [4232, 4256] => 2.75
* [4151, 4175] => 2.76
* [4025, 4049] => 2.83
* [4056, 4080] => 2.82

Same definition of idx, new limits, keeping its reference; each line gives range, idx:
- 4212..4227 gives 4214.4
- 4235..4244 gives 4238.4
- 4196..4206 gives 4199.7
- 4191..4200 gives 4196.3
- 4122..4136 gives 4124.6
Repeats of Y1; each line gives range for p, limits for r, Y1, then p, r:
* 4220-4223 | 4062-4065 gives 0.87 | 31.3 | 33.5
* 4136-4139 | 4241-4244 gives 1.01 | 31.8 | 31.6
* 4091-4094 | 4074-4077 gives 0.92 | 29.8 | 31.1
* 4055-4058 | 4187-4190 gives 1.03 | 32.3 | 31.9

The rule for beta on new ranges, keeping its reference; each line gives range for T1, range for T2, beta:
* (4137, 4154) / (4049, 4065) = 1.9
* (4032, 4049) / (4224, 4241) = 13.0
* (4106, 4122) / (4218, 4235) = 0.1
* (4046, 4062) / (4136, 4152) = 0.4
